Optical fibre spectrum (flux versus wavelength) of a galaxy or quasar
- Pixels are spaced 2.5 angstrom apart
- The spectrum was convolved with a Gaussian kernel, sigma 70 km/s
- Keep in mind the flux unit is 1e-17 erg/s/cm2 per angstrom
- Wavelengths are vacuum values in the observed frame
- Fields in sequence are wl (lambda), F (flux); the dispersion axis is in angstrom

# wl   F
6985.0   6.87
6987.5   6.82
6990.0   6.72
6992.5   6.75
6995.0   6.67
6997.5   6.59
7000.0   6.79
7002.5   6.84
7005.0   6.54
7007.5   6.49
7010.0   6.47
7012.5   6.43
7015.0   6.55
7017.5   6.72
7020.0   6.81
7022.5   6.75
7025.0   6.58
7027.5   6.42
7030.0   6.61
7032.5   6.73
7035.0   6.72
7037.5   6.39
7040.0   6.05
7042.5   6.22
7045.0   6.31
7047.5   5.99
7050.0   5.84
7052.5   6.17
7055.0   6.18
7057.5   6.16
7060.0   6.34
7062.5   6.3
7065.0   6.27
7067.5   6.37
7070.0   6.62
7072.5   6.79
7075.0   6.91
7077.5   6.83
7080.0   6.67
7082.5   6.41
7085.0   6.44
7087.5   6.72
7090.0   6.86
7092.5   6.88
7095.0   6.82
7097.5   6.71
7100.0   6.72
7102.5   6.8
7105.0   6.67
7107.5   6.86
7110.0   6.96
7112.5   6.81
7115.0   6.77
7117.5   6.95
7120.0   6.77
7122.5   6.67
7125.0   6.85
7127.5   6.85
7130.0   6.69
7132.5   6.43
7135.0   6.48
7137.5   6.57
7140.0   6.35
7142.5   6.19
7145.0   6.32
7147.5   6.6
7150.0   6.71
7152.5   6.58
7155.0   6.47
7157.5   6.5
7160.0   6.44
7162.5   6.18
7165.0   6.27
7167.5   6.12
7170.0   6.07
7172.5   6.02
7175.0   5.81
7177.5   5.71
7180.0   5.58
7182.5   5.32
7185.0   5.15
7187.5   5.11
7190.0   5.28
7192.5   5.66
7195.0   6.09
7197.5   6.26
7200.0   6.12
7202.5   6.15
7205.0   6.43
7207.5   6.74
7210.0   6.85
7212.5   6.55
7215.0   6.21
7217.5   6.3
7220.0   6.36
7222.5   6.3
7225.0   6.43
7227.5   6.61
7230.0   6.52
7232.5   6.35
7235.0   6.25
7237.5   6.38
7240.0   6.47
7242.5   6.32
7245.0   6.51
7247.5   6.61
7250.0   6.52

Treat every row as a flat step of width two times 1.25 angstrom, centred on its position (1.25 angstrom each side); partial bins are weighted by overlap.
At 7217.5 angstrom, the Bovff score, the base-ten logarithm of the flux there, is 0.799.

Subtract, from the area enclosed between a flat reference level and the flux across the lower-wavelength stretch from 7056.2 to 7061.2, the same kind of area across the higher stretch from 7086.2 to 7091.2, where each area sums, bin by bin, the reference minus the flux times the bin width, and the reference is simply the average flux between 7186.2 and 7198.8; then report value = 2.7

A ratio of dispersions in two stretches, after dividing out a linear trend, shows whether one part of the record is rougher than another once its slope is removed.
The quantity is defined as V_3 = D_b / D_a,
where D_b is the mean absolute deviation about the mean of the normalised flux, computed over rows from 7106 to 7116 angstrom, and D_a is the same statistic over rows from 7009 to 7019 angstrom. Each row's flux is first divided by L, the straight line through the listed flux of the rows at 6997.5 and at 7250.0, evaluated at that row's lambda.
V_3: 0.64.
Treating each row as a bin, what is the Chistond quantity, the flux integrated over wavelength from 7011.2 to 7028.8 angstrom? 116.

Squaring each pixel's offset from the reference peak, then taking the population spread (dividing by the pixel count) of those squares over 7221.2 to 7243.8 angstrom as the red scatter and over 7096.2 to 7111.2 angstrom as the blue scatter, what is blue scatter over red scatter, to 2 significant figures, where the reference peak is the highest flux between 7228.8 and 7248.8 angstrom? 1.0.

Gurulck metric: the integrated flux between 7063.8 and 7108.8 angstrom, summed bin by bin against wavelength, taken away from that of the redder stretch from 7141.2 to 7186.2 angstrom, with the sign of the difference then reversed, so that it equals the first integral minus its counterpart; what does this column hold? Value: 26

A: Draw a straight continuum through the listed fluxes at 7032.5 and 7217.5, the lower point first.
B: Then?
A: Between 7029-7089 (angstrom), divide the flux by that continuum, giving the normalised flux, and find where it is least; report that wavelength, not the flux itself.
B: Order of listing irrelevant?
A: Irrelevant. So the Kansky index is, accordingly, 7050.0 angstrom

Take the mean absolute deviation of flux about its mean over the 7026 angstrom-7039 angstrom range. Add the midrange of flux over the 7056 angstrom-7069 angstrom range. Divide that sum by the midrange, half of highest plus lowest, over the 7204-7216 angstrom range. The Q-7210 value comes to 0.98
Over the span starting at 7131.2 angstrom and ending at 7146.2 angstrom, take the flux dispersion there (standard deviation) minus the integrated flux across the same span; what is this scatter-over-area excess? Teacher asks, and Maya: -96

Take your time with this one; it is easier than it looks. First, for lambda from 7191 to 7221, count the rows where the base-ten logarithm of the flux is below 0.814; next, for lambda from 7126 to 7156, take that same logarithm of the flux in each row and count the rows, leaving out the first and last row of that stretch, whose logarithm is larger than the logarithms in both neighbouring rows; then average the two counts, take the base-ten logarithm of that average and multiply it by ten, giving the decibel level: 7.4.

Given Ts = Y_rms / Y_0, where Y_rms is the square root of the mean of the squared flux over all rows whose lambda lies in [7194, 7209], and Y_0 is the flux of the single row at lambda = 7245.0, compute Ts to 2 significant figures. 0.97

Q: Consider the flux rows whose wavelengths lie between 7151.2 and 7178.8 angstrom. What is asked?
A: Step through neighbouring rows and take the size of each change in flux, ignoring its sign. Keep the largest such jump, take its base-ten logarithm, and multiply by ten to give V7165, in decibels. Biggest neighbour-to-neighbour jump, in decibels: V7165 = -5.9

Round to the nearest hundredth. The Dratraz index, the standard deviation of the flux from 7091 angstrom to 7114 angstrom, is 0.09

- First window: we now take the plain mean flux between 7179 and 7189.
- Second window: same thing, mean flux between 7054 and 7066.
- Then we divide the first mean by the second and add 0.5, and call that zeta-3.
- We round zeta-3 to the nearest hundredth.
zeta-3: 1.35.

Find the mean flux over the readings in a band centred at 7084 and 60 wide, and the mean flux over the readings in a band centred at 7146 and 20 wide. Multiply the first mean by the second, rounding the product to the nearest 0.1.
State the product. 42.9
